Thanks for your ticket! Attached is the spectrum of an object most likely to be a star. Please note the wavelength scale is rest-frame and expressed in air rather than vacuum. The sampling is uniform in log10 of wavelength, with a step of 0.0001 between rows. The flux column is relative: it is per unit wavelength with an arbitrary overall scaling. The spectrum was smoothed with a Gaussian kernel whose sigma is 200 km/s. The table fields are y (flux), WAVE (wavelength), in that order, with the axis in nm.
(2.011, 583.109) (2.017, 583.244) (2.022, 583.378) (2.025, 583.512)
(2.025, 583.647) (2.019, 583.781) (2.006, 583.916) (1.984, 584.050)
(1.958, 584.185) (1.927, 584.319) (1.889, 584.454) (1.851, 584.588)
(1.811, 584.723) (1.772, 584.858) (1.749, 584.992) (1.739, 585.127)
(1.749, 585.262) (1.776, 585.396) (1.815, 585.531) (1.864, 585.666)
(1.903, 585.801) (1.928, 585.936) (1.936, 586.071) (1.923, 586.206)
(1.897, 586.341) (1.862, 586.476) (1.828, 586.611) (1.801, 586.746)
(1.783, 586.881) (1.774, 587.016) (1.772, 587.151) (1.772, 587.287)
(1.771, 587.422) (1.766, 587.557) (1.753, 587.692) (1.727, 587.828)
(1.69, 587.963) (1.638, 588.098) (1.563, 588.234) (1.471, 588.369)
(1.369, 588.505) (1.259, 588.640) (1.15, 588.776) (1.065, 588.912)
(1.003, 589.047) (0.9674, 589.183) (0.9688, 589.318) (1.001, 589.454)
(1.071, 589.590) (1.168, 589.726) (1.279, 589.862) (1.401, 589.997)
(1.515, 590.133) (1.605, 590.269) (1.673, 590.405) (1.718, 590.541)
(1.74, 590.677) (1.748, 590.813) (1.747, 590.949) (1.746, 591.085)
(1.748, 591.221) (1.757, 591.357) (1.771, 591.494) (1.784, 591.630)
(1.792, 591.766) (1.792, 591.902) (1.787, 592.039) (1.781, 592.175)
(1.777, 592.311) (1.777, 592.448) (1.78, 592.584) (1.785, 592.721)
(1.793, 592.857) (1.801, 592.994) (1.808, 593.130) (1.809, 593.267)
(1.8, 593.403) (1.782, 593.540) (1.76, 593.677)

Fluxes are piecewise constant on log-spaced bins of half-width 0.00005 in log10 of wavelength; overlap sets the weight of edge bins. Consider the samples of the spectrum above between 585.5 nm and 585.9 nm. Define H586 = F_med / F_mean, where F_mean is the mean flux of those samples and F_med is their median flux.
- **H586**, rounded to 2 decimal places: 1.00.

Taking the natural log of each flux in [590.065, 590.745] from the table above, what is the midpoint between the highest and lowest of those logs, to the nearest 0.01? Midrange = 0.48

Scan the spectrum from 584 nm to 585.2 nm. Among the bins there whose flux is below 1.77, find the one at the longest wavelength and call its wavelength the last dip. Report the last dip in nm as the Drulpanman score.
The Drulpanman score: 585.127 nm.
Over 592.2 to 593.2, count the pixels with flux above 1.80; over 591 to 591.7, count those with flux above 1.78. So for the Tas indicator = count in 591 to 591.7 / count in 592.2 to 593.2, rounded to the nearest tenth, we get 0.5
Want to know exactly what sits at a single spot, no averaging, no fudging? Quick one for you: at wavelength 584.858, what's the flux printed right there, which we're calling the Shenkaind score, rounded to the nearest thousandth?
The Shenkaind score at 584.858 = 1.772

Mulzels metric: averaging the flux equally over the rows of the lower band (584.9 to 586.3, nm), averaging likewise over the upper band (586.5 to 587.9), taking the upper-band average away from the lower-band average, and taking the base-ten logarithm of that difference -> -1.2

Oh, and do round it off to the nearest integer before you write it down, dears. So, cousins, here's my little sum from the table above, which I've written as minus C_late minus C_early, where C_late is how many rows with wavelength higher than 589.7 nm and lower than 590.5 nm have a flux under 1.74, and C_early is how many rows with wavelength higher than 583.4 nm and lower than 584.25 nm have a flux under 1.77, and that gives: -6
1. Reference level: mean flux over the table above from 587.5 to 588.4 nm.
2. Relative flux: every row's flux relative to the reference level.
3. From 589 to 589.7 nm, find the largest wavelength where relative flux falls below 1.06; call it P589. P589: 589.590 nm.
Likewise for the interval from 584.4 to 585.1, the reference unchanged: 584.992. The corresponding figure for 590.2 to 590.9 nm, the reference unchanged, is 590.813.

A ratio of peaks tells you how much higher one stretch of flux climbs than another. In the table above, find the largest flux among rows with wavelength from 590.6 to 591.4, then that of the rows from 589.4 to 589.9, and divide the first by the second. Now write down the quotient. 1.37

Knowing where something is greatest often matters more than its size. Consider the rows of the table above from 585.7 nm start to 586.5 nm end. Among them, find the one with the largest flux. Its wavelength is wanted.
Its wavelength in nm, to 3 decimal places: 586.071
